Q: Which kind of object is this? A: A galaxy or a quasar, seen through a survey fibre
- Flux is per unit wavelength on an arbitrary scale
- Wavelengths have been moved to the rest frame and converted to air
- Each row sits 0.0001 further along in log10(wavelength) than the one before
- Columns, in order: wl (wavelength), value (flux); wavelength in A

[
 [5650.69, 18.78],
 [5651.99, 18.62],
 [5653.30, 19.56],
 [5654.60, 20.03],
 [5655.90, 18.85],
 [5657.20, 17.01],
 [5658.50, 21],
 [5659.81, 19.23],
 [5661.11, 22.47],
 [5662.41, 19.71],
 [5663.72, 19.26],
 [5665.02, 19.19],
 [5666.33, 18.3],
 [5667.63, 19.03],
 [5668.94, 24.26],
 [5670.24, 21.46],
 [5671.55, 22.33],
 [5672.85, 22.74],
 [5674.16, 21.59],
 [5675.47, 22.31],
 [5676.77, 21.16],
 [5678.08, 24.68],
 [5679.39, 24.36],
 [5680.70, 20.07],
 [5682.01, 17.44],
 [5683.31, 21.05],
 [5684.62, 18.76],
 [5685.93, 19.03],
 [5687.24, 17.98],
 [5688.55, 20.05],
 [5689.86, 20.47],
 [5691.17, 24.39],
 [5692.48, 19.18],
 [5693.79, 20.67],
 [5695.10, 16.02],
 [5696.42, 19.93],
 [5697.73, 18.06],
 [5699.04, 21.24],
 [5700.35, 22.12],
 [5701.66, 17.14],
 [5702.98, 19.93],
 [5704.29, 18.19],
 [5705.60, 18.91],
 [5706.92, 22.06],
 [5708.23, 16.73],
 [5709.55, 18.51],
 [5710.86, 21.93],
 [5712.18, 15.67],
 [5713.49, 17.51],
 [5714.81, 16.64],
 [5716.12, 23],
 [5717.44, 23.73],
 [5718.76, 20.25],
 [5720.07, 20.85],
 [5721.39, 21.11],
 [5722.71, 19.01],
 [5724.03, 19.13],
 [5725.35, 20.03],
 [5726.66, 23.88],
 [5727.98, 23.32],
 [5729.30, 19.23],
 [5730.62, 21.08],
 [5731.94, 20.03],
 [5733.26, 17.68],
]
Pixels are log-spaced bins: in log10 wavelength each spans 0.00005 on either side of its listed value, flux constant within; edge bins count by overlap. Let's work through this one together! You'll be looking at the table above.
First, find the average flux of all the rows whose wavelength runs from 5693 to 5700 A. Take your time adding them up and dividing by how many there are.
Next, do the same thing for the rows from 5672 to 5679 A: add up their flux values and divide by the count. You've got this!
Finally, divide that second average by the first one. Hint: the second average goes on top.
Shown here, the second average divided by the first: 1.17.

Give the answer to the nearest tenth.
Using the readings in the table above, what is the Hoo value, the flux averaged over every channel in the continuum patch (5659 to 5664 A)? 20.2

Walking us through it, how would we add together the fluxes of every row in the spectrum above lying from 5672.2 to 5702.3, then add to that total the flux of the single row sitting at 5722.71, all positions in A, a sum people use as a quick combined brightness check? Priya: 489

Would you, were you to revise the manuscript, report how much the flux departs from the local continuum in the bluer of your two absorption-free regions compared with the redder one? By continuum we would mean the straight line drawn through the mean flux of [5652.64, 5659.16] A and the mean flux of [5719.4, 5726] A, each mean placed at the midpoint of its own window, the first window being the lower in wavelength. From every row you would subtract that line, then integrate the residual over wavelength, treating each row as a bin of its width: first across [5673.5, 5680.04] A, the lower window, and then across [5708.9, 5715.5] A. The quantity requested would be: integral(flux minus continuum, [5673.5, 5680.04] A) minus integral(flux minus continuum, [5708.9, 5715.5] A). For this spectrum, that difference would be 34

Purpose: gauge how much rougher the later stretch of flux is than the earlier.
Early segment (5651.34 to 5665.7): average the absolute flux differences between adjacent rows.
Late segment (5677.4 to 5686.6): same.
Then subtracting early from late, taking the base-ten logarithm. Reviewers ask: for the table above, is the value -0.25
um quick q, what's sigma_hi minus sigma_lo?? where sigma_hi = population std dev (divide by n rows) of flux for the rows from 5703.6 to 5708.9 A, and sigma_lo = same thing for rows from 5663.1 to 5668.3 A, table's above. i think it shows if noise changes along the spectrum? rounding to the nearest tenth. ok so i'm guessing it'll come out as 1.6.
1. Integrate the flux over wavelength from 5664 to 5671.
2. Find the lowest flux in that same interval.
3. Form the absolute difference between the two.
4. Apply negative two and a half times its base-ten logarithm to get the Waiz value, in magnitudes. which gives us -5.2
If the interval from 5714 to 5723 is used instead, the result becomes -5.6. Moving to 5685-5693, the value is -5.4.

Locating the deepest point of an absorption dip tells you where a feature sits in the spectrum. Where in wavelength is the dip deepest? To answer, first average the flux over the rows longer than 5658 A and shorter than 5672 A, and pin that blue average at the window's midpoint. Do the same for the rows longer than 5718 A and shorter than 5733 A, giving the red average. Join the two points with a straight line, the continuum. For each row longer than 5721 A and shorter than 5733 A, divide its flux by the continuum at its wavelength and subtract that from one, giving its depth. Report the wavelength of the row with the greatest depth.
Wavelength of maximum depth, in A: 5722.71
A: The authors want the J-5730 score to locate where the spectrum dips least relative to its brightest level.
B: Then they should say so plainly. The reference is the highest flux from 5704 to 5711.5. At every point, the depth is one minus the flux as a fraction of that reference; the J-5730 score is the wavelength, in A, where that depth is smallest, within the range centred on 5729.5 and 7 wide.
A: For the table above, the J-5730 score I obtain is 5726.66 A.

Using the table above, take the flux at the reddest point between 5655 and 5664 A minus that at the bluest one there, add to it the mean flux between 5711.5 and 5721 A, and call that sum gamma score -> 20.1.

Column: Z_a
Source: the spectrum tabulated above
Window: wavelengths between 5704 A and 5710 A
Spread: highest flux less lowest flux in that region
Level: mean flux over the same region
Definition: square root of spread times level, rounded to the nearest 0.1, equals 10.0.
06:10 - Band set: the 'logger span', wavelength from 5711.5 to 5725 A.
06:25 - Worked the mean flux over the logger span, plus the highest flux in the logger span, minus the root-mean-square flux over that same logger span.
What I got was 23.57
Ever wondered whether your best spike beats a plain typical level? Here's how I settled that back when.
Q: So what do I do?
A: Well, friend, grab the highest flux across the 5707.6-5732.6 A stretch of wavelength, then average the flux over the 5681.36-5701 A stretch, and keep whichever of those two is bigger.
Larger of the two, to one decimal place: 23.9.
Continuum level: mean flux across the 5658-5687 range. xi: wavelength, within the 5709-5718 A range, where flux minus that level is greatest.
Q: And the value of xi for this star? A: 5717.44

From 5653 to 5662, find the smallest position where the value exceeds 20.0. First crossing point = 5654.60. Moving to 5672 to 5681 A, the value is 5672.85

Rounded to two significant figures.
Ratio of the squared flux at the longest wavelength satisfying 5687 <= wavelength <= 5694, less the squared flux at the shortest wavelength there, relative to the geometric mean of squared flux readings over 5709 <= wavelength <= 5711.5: 0.26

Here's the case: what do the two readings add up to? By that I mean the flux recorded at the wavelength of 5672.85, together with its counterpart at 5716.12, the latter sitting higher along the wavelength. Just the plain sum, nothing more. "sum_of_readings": 46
